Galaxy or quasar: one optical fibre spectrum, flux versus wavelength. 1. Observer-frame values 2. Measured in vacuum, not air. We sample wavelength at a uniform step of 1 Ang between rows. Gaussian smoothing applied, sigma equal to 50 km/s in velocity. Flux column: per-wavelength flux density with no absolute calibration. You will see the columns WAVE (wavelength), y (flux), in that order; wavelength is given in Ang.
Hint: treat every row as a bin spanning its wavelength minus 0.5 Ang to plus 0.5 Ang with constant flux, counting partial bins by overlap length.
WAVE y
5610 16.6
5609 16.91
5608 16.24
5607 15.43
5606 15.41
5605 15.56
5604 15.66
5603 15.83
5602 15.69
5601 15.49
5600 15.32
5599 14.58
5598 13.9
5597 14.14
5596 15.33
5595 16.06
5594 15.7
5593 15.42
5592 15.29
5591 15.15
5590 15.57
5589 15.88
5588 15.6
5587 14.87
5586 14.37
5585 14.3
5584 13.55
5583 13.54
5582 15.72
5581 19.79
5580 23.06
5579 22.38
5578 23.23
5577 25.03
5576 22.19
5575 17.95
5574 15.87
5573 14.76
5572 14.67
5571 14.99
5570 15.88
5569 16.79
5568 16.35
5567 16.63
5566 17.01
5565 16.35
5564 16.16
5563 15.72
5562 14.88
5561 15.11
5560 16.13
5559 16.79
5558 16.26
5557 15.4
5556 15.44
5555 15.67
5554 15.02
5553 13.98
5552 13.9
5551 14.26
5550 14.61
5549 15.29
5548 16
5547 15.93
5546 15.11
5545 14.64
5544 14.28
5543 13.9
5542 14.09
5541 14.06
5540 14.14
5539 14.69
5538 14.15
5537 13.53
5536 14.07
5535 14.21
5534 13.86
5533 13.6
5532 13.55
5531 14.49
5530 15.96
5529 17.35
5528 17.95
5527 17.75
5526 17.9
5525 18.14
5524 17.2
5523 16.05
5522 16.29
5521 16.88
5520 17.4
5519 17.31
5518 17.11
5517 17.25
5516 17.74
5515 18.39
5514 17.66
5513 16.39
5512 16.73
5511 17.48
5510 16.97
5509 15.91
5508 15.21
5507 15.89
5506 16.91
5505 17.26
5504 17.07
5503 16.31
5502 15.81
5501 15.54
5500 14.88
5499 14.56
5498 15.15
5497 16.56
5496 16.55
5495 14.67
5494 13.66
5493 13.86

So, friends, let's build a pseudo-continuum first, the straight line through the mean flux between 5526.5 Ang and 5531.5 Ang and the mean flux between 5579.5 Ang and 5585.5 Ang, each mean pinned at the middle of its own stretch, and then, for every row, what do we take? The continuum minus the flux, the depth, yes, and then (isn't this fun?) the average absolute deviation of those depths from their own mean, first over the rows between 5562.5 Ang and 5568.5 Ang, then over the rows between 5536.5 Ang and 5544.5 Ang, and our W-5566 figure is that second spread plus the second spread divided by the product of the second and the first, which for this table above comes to 3.5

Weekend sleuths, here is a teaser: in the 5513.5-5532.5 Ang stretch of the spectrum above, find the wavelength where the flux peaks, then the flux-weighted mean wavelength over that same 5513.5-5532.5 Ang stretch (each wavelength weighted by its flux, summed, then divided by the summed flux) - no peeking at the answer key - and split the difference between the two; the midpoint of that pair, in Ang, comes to 5518.9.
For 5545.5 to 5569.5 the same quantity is 5561.9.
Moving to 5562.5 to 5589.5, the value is 5576.5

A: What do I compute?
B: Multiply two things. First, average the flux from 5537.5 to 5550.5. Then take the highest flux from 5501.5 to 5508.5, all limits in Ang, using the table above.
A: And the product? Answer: 253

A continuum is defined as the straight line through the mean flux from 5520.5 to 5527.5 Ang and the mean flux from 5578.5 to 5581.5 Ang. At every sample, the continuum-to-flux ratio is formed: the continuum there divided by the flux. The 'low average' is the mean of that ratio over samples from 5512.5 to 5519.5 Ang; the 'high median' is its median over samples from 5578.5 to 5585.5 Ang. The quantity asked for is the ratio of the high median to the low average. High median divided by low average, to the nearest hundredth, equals 1.47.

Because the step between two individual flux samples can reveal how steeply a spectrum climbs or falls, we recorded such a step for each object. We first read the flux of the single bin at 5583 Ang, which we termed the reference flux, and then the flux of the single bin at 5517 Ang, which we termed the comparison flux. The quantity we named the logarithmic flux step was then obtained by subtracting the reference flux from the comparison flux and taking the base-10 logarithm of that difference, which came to 0.57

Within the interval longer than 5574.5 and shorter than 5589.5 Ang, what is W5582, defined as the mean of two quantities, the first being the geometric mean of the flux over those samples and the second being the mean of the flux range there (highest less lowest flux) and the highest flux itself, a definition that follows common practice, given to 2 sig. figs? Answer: 18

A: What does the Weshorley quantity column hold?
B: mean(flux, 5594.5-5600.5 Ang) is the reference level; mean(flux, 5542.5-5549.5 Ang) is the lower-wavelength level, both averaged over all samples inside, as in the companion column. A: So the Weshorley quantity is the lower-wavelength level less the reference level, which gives 0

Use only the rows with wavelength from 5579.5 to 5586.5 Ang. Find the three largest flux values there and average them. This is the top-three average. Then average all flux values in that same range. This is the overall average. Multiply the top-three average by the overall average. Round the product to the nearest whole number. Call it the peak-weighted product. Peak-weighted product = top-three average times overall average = 319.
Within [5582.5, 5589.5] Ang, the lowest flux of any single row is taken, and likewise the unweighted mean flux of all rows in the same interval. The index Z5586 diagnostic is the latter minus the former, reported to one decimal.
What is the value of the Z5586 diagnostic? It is 1.0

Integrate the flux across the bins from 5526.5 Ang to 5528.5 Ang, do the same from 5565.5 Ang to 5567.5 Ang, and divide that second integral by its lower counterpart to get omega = 0.94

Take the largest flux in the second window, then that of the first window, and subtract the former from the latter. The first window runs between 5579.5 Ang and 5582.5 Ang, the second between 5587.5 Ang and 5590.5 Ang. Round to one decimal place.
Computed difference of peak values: 7.2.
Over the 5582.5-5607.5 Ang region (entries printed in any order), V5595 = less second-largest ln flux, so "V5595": -2.77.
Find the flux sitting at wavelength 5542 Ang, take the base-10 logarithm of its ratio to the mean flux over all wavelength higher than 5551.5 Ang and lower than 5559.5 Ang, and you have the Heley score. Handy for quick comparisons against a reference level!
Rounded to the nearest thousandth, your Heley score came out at -0.036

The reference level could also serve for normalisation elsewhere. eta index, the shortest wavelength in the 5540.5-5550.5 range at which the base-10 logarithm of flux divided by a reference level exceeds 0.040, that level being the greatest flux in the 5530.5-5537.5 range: 5547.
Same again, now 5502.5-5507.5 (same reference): 5503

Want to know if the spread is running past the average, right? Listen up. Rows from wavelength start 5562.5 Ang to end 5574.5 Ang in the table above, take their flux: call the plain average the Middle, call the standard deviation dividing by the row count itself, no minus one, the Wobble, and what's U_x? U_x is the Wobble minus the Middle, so -15.2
